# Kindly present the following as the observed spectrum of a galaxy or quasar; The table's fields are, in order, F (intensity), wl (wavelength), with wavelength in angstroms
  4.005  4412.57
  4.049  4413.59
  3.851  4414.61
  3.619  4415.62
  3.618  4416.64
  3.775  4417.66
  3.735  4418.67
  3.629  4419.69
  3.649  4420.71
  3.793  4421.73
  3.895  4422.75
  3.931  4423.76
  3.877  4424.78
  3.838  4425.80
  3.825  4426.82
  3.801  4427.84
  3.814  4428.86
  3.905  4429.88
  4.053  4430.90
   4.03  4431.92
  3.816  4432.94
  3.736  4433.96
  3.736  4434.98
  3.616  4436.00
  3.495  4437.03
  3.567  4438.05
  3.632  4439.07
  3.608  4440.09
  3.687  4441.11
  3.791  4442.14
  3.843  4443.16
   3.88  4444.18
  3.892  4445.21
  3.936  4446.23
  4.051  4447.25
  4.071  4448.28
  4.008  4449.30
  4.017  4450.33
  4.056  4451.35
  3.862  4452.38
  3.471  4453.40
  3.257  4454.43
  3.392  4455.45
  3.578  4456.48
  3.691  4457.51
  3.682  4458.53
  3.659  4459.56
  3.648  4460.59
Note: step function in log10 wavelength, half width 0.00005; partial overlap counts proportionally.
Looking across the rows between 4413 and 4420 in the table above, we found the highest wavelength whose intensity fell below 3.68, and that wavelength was 4419.69 angstroms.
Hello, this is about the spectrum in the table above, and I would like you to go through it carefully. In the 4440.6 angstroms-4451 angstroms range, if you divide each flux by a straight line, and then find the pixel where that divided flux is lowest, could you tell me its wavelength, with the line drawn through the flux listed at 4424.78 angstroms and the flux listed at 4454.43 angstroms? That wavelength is 4441.11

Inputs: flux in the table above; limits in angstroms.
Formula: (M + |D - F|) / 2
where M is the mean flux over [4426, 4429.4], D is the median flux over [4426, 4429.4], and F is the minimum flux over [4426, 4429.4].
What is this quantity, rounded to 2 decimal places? 1.91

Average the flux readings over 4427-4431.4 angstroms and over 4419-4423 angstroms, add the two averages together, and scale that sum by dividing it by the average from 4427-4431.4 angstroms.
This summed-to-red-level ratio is 1.96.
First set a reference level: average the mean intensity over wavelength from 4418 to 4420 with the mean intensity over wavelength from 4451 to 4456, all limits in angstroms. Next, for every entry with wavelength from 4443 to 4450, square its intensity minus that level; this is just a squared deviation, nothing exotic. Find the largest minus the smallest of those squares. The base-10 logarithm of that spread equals -0.85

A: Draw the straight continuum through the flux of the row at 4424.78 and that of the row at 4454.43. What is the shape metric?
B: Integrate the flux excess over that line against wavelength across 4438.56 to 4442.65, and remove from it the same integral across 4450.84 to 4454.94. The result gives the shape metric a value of -1.0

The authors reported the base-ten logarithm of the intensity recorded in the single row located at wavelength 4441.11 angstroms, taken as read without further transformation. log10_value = 0.57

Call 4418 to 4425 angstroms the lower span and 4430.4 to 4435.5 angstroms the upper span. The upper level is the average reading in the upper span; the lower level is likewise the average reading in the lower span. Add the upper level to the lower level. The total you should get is 7.66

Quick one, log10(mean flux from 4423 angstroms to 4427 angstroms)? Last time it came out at 0.59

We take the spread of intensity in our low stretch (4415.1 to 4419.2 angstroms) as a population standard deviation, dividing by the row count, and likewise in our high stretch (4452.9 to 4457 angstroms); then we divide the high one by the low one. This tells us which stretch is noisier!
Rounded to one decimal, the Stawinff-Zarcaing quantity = 1.7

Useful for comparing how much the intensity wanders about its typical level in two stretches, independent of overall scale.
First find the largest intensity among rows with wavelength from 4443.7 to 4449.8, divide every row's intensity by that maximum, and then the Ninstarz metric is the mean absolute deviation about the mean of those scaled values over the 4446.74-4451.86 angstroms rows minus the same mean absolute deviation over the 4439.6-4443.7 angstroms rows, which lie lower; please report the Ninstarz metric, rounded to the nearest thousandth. -0.015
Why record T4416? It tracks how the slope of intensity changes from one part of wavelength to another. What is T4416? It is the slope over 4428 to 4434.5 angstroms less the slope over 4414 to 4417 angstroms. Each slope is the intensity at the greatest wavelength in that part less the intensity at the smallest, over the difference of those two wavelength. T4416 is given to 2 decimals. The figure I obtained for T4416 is 0.10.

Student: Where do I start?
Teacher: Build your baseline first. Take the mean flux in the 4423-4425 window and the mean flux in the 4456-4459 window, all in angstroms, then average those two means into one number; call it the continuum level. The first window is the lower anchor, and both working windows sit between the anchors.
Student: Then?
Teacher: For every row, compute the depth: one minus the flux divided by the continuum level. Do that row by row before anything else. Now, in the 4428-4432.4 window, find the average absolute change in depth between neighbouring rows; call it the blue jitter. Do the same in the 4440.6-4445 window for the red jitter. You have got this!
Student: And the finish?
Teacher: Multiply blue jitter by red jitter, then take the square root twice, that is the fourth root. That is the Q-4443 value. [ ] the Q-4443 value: 0.141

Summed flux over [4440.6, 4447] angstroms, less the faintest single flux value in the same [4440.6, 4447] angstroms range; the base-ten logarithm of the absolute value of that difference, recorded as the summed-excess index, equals 1.29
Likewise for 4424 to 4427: 0.89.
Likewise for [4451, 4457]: 1.26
